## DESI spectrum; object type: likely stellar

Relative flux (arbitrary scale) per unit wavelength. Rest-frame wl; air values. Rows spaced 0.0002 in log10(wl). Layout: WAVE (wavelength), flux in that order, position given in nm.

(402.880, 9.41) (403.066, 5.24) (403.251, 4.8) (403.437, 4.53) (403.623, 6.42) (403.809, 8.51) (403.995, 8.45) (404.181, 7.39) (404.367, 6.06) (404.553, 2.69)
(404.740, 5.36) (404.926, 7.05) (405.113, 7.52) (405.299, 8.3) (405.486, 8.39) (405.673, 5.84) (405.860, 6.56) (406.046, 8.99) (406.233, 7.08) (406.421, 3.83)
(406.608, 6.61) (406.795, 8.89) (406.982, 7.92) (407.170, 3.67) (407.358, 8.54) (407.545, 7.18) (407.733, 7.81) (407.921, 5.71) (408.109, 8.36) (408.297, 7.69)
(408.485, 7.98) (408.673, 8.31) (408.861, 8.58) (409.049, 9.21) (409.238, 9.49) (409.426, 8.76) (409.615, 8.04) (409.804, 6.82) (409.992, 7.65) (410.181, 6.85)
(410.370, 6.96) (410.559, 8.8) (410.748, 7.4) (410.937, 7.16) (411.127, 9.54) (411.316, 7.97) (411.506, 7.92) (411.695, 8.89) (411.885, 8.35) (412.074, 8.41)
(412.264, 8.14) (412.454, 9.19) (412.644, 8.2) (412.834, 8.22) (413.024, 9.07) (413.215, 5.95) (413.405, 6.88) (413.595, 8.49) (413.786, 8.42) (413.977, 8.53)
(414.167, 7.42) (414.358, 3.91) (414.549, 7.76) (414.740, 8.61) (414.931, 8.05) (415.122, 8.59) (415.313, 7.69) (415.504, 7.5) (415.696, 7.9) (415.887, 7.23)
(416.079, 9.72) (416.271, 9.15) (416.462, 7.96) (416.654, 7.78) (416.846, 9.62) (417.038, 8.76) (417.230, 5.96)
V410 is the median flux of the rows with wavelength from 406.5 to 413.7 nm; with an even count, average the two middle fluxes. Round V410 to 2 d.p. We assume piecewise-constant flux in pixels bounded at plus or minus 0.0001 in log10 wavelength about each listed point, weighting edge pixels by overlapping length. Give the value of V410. 8.09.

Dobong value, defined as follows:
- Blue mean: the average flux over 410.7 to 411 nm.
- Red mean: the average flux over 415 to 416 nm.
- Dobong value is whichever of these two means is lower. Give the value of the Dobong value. 7.3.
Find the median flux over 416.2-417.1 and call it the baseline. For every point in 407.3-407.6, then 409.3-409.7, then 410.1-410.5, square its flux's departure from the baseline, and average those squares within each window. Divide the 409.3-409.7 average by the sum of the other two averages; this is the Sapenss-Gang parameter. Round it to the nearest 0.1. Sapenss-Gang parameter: 0.1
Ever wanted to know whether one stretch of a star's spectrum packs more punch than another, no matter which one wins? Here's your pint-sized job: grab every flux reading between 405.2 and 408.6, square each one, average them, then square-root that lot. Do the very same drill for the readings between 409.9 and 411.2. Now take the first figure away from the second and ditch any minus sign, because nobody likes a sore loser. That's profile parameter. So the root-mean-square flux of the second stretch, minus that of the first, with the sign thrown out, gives 0.48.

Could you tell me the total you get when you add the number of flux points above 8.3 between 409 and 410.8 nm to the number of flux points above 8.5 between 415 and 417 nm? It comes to 8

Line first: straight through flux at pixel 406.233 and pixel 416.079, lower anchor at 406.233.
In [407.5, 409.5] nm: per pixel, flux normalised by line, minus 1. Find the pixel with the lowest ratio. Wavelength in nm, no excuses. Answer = 407.921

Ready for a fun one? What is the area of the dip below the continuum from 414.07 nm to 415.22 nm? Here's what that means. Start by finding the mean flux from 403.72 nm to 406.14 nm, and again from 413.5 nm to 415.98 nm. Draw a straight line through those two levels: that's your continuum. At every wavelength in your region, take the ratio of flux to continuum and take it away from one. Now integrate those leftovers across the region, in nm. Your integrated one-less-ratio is 0.045 nm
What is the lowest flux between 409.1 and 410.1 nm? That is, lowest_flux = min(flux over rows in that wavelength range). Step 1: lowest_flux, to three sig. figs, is 6.82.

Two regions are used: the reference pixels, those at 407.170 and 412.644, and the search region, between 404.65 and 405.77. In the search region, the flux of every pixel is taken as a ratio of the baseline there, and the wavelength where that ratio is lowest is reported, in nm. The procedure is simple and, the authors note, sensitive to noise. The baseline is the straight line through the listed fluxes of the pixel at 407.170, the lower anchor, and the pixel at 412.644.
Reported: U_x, 405.673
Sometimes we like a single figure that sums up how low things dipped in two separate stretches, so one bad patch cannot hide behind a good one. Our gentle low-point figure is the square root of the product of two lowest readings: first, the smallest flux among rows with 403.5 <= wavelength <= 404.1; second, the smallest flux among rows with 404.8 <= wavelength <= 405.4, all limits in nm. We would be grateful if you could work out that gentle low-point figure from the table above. 6.7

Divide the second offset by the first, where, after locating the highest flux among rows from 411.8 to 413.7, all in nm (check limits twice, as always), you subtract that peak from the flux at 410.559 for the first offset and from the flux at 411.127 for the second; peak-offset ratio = -0.90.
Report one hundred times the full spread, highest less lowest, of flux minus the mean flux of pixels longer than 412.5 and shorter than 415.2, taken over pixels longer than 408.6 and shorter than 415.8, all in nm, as 563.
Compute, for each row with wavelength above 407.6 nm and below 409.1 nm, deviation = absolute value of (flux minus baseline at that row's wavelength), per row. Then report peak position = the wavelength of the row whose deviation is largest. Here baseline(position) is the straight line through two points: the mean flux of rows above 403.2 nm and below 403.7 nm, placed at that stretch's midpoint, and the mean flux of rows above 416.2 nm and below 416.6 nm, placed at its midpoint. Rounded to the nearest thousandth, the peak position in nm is 409.049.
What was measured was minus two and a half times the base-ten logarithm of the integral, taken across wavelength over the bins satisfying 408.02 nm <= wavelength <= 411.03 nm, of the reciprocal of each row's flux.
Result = 1.05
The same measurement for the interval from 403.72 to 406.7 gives 0.79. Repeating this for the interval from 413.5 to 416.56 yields 0.99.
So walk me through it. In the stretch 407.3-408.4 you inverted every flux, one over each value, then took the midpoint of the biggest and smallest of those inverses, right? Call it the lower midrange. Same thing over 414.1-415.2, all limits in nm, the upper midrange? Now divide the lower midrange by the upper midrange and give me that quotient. 0.8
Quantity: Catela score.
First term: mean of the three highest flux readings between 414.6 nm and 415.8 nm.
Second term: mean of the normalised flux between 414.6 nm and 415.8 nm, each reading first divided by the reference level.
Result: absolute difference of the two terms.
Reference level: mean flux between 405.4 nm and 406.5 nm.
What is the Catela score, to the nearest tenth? 7.2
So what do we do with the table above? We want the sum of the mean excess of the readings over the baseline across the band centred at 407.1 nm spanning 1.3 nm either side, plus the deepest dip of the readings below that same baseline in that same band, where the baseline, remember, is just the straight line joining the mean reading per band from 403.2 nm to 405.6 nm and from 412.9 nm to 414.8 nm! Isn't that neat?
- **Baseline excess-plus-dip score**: 3.4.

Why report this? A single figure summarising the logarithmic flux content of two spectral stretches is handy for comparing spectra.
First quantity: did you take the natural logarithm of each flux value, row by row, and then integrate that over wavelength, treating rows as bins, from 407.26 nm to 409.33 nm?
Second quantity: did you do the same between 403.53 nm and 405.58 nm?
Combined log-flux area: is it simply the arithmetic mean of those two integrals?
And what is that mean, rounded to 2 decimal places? 4.09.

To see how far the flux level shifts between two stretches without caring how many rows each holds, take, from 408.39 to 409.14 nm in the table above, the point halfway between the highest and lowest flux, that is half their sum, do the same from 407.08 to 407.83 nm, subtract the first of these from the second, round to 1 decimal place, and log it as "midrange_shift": -2.5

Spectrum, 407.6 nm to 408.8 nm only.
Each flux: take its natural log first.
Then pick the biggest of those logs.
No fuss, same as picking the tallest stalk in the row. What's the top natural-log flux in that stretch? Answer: 2.12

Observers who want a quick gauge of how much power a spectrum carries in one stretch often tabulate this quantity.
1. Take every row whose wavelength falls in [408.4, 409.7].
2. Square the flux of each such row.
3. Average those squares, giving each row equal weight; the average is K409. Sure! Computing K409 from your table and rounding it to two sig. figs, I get 75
